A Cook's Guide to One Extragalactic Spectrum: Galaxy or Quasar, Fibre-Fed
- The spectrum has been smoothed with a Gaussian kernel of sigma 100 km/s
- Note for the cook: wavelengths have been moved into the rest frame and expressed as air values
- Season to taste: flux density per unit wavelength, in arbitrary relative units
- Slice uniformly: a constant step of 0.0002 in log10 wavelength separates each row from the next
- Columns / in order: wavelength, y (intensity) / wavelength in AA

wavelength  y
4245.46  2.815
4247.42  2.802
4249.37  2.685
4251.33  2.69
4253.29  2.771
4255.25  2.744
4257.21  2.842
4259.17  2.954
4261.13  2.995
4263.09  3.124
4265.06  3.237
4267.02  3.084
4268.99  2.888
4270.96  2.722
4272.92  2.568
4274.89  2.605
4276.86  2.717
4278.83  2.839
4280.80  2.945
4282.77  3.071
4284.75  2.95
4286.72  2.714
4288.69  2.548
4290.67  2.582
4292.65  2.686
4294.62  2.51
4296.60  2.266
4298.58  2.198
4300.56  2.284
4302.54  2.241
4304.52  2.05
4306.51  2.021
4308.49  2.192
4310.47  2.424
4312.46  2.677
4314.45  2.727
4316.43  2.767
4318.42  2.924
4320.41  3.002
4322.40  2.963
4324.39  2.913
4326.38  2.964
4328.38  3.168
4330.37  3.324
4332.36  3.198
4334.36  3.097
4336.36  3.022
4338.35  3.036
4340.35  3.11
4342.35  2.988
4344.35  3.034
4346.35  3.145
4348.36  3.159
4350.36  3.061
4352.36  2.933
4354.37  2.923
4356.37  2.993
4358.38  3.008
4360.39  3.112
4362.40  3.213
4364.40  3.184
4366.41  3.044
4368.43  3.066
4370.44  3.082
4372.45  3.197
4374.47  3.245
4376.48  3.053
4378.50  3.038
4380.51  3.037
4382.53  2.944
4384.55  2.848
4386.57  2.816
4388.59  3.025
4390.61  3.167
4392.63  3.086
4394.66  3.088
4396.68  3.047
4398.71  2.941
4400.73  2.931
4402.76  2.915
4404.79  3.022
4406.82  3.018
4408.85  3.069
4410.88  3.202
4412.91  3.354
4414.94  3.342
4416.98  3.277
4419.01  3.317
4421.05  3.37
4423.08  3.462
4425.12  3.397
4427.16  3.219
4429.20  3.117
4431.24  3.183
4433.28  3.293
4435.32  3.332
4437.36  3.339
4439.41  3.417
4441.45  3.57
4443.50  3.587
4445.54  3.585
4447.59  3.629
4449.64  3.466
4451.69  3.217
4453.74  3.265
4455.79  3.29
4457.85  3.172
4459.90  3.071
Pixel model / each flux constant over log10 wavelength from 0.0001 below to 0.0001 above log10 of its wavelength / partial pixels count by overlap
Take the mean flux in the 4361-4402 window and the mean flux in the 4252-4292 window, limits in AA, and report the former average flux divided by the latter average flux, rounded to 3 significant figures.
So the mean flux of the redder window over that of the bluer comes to 1.07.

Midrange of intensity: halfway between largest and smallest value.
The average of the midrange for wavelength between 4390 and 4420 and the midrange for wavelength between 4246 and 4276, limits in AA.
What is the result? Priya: 3.02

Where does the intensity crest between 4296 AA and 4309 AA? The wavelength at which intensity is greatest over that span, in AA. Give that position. 4300.56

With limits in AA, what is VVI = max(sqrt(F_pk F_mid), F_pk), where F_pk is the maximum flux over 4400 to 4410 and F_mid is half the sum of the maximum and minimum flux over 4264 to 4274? 3.07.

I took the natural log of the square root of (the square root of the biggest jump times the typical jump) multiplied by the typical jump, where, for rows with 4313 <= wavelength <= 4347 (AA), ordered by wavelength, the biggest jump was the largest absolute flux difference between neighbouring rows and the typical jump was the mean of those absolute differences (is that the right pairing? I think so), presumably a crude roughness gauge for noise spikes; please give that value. -2.20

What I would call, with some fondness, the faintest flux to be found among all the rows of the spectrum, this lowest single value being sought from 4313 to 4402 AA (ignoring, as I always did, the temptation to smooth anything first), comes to 2.727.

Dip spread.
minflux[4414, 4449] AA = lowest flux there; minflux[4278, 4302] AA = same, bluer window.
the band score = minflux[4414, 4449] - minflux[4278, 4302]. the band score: 0.92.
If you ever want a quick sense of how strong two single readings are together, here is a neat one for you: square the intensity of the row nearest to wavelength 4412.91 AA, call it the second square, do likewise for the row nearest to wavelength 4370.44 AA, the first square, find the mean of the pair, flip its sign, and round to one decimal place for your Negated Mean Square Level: -10.4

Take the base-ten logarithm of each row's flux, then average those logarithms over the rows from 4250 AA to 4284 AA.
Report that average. 0.457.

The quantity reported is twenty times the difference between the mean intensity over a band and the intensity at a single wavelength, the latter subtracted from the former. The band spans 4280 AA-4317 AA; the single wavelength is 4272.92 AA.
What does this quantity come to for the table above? -1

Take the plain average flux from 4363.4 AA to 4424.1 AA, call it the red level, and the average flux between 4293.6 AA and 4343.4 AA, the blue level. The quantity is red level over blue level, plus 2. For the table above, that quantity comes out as 3.14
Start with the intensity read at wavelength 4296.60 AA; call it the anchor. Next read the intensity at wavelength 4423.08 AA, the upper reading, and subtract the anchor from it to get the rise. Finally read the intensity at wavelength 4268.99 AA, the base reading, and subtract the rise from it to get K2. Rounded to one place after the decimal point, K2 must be 1.7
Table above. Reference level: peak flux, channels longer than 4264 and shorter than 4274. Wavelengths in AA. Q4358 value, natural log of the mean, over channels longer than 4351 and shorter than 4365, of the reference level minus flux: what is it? -1.7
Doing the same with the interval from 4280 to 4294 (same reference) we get -0.8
